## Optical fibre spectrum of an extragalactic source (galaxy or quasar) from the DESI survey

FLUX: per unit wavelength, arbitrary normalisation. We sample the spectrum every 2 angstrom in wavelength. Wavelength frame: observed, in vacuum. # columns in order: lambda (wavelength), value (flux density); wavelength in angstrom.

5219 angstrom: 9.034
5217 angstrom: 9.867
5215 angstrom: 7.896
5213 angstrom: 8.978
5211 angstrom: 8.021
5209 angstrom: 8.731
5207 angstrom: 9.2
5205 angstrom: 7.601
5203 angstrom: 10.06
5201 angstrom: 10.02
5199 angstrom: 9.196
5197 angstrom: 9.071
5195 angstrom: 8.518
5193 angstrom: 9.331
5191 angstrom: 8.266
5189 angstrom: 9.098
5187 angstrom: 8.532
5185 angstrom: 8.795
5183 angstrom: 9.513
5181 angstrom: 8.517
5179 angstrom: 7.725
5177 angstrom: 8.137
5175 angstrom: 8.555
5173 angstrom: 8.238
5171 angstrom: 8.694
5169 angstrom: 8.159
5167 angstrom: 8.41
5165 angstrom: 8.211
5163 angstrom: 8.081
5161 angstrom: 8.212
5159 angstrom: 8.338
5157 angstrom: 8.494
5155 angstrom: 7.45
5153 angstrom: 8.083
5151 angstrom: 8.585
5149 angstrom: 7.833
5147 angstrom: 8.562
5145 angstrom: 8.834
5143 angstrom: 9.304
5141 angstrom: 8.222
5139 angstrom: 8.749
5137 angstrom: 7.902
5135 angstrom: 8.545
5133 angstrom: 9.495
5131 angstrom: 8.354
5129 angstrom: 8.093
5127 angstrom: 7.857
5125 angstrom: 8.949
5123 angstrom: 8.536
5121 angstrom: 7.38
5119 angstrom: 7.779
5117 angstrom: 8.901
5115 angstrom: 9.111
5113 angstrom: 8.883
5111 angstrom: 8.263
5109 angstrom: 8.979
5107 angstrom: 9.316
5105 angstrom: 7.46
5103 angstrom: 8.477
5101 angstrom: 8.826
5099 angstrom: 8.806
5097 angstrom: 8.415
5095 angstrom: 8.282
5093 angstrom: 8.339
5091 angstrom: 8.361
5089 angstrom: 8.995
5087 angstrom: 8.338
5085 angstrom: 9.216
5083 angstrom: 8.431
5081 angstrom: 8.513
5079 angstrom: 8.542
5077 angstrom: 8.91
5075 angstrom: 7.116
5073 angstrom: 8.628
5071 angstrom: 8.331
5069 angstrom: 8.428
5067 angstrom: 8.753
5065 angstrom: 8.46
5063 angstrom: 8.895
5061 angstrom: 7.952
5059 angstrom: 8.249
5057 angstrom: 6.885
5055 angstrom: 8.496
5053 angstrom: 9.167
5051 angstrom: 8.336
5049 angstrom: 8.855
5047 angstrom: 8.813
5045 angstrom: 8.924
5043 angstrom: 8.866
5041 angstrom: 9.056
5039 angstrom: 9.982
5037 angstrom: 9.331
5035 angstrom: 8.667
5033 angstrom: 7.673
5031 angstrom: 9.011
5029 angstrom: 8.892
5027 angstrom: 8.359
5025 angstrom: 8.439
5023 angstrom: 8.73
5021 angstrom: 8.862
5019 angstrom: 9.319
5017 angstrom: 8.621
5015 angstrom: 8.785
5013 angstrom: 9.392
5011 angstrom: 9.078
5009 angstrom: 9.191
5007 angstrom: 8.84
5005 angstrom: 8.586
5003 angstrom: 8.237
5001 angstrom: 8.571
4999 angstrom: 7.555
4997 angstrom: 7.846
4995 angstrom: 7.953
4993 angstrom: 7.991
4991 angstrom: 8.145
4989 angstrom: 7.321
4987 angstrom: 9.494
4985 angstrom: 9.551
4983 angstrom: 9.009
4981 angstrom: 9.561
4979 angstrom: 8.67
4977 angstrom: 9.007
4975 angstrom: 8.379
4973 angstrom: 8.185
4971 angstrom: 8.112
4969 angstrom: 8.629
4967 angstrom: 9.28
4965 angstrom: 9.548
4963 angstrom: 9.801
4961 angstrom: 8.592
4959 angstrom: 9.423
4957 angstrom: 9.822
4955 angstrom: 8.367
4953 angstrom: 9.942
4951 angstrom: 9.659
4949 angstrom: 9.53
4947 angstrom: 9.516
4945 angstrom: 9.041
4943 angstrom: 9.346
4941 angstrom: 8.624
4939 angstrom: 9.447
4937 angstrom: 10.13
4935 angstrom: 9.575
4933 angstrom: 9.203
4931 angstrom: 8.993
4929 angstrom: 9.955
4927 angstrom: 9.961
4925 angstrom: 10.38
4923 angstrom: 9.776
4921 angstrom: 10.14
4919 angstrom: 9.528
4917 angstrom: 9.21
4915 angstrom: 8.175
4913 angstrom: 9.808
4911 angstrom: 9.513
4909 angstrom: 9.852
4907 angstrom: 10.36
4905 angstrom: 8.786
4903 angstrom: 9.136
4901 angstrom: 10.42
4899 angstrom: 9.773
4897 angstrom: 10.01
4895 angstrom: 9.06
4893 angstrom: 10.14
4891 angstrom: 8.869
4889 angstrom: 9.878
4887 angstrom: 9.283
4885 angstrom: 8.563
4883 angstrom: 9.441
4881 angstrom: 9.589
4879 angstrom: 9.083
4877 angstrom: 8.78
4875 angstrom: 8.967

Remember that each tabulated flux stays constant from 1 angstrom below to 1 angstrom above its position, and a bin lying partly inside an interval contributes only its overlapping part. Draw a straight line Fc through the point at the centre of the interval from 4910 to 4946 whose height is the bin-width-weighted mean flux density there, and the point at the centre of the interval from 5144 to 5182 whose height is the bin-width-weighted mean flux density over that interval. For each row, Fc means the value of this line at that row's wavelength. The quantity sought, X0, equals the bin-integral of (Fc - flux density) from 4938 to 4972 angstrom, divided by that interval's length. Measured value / 0.13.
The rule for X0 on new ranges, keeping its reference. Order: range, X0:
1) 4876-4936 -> 0.10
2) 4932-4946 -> 0.09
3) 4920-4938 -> -0.31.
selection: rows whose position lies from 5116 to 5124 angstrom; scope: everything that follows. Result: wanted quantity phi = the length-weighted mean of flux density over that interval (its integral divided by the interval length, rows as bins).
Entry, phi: 8.15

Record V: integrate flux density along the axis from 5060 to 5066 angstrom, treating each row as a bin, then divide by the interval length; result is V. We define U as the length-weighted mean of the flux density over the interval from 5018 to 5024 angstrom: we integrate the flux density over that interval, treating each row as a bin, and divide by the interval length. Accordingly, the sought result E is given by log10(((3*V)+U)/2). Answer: 1.23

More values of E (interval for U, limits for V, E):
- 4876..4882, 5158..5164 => 1.23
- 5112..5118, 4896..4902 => 1.29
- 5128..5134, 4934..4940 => 1.28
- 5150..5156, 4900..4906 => 1.26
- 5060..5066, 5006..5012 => 1.25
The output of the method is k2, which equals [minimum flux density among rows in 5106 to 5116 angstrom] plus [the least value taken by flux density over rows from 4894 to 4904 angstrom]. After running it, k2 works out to 17.3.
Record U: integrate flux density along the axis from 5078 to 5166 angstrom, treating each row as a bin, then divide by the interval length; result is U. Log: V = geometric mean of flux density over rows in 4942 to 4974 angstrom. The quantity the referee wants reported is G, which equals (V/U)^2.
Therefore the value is 1.2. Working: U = 8.46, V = 9.16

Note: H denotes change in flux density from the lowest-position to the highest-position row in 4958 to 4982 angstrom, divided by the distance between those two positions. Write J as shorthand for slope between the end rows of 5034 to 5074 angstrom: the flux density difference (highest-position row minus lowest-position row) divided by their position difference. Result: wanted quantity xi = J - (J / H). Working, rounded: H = 0.006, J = 0.00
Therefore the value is 0.2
